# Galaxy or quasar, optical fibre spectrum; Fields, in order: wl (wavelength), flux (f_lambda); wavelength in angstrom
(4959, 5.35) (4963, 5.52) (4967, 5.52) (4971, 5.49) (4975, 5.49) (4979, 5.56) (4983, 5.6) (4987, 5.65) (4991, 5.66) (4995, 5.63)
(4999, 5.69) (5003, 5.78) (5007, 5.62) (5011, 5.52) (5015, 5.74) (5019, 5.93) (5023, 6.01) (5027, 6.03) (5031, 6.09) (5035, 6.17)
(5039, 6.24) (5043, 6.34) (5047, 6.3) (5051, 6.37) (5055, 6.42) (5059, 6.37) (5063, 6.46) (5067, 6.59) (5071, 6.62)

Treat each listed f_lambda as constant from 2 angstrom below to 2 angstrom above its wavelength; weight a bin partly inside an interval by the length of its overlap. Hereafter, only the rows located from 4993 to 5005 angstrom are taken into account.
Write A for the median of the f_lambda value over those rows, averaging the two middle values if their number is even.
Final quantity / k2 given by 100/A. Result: 17.6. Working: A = 5.69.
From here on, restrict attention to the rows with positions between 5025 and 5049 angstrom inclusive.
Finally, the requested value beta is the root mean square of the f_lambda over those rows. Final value 6.20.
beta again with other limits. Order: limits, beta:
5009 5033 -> 5.89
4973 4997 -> 5.60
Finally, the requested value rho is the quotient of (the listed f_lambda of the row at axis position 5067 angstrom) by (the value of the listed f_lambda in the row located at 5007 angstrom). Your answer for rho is 1.17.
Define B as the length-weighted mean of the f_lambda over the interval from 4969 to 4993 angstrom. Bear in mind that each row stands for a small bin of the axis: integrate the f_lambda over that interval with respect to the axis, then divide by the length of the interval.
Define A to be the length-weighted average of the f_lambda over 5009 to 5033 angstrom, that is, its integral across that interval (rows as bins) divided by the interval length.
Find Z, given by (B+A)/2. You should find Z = 5.73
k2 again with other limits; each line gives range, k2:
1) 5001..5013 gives 17.8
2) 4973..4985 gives 18.0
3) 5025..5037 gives 16.4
